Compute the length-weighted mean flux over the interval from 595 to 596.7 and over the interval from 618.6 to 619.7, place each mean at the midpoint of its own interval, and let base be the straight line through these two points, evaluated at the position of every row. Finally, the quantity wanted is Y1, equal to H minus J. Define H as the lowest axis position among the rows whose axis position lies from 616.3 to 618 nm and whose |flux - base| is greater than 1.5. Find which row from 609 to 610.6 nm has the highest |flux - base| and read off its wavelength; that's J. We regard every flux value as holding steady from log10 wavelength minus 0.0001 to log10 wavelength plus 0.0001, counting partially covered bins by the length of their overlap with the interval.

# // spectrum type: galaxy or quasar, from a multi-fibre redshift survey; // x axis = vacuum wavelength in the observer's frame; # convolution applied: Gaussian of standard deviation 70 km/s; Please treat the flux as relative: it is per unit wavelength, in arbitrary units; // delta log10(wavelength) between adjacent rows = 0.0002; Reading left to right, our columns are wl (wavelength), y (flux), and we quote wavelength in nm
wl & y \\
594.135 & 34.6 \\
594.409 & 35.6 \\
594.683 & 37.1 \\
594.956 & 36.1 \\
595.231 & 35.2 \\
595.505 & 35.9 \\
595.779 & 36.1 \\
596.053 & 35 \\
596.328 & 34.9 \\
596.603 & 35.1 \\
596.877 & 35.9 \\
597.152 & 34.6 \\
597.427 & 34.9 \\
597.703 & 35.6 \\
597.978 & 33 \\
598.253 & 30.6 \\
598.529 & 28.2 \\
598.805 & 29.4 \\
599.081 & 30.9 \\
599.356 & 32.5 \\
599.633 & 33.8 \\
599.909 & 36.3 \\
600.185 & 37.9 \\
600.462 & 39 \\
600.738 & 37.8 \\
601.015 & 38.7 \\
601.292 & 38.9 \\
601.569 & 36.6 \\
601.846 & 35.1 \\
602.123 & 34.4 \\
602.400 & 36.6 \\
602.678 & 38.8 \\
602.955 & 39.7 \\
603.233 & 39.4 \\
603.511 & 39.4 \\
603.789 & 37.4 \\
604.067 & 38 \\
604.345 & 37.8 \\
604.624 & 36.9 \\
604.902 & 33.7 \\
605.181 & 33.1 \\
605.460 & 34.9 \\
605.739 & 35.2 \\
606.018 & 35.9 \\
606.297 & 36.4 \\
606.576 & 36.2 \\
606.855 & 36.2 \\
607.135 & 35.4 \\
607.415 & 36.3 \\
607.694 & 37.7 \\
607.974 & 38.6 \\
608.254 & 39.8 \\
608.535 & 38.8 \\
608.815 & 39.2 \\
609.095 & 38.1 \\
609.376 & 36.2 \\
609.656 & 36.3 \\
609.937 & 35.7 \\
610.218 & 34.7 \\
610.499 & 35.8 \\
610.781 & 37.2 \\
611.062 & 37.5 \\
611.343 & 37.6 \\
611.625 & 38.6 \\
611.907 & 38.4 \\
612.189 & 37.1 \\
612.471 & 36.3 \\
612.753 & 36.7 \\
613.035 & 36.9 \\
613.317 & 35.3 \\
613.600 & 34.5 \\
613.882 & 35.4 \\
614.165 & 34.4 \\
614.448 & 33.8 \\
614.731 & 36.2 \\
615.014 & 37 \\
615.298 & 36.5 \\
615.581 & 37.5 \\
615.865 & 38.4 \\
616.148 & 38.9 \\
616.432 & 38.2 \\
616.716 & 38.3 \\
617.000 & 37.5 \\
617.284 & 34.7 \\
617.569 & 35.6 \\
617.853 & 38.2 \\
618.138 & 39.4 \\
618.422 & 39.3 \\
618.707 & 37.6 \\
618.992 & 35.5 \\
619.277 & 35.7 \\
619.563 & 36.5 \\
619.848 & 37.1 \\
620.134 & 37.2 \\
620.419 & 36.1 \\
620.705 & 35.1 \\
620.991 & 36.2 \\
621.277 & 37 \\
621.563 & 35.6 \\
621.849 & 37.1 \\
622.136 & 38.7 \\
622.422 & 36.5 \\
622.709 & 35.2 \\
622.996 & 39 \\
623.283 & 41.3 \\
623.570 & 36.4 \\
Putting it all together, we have 7.34 nm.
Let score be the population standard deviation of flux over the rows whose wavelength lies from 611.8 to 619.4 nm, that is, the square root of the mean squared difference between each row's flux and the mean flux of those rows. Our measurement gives 1.5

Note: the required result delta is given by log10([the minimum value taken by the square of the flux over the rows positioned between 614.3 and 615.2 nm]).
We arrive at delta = 3.058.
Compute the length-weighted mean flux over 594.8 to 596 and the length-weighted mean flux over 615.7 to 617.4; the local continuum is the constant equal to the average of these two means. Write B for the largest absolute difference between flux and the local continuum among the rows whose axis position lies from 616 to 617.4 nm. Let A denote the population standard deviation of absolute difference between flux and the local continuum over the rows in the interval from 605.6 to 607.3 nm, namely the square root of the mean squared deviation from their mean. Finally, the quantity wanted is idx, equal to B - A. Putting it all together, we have 1.69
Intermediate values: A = 0.44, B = 2.14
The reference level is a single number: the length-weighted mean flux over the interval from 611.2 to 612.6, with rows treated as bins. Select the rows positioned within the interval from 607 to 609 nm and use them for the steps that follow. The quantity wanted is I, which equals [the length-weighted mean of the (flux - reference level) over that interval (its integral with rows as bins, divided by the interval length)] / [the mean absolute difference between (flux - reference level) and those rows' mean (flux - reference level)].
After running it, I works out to 0.3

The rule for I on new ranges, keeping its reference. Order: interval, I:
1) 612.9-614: -3.0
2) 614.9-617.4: -0.1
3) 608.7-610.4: -0.7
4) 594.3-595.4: -2.7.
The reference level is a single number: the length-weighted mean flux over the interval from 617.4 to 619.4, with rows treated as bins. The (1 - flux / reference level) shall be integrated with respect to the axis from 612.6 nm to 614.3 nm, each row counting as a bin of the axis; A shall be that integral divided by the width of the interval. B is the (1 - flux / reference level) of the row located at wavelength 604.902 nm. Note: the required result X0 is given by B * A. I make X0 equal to 0.0046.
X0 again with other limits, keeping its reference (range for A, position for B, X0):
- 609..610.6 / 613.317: 0.0018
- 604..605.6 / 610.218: 0.0032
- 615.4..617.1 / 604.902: -0.0021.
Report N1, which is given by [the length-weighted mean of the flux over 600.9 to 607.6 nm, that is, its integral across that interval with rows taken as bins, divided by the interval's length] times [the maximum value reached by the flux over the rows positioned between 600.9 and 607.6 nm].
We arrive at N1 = 1457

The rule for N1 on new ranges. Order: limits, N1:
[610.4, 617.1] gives 1433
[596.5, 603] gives 1394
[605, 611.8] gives 1461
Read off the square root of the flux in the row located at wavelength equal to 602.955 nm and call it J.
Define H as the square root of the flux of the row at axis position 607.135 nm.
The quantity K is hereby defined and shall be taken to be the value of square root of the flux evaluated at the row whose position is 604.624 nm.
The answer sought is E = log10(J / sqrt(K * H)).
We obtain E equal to 0.020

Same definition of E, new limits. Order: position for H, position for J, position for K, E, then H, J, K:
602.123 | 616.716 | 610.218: 0.022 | 5.87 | 6.19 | 5.89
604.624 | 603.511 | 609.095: 0.011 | 6.07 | 6.28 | 6.17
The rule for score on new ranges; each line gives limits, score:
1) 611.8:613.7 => 1.2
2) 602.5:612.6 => 1.7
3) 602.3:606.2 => 2.1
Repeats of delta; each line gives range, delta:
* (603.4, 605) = 3.055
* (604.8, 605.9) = 3.040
